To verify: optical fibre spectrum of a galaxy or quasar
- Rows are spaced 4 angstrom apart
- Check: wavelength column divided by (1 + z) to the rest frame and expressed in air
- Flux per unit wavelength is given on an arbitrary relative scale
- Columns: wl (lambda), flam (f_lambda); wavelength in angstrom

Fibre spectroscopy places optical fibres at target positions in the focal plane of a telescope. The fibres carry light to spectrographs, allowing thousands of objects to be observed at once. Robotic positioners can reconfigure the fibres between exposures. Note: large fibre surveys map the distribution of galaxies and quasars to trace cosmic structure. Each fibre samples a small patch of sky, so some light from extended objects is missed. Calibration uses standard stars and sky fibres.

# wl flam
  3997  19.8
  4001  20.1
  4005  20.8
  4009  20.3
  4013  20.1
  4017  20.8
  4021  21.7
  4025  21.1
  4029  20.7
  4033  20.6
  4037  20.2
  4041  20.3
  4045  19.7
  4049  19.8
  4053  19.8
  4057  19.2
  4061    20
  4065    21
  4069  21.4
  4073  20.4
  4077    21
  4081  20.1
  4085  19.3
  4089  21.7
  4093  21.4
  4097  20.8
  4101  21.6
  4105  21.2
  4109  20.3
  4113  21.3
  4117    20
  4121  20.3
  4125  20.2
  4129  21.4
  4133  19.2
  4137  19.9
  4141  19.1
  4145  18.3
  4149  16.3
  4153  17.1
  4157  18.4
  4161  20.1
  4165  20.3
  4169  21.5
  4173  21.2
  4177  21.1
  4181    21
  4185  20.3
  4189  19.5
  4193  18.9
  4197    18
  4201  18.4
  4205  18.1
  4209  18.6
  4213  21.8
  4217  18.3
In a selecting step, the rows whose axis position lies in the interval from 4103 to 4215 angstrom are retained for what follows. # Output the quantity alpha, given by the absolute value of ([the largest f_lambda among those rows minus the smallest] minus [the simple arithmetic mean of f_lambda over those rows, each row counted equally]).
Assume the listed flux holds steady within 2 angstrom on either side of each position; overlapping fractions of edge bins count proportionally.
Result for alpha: 14.2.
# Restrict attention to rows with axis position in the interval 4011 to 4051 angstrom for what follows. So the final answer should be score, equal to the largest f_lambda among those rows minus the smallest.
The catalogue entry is 2.0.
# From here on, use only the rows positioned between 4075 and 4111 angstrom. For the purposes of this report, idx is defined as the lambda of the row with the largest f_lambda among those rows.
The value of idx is 4089 angstrom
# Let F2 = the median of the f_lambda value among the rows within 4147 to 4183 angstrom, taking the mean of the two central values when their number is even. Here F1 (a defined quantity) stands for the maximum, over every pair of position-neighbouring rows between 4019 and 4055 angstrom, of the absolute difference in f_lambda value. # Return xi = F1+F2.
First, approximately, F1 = 0.6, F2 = 20.3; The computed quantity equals 20.9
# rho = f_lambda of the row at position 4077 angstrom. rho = 21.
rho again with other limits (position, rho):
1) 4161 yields 20.1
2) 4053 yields 19.8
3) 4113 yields 21.3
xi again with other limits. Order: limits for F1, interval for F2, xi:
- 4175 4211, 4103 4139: 21.2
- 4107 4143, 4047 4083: 22.3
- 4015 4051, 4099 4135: 21.2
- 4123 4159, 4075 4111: 23.2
